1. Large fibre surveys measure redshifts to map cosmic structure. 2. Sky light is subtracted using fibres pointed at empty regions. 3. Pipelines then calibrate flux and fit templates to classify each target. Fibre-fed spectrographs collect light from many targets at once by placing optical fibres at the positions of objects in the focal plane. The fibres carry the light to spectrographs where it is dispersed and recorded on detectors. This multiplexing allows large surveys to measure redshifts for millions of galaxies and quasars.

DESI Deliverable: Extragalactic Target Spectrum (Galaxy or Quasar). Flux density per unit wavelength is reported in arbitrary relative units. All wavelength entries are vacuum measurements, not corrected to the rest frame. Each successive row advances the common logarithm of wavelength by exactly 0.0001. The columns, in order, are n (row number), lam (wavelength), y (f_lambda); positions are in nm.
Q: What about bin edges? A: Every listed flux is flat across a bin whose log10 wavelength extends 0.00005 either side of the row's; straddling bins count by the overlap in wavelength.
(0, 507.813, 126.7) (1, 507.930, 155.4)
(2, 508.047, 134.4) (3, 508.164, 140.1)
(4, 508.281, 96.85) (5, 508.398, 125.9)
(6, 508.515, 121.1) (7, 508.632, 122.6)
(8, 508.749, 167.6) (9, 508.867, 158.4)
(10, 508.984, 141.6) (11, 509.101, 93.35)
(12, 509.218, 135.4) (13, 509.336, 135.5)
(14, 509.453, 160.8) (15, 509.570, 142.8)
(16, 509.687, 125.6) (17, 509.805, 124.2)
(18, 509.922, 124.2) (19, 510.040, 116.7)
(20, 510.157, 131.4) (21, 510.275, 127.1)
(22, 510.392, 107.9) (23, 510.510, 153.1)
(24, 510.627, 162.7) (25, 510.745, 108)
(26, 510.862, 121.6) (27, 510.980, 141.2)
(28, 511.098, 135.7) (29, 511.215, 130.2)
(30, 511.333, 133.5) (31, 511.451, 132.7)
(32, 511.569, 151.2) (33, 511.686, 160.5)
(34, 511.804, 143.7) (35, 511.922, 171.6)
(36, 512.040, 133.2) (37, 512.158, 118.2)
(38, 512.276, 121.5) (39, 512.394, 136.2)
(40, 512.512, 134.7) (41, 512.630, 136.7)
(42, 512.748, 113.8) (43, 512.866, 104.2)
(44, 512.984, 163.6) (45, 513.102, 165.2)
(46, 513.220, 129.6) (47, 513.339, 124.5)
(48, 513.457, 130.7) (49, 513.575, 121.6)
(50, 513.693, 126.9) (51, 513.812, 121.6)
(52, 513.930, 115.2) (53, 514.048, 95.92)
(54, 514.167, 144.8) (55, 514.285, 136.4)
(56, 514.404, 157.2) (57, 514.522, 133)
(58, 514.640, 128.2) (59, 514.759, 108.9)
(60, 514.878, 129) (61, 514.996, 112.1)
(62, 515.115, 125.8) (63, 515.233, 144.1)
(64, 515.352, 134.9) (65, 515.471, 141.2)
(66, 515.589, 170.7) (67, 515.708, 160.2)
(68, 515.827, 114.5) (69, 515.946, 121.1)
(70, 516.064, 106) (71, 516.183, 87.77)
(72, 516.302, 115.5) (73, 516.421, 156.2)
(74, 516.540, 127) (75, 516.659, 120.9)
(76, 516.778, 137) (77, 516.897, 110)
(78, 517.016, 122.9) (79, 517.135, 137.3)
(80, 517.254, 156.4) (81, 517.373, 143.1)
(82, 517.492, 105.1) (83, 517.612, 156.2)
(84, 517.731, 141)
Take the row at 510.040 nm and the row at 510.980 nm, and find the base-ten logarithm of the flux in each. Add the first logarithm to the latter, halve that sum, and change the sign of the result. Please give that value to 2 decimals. -2.11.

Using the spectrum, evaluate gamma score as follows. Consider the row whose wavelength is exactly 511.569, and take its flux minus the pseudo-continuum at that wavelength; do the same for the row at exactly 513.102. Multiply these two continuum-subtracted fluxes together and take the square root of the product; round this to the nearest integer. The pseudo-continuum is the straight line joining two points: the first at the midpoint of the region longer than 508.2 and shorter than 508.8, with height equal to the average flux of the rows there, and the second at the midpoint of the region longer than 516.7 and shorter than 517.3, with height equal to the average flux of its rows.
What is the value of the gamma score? 28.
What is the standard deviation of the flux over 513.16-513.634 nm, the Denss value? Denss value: 4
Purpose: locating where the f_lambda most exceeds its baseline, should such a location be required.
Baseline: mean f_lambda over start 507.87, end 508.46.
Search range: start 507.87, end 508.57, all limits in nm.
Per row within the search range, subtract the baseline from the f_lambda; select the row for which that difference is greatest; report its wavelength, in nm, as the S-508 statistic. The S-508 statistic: 507.930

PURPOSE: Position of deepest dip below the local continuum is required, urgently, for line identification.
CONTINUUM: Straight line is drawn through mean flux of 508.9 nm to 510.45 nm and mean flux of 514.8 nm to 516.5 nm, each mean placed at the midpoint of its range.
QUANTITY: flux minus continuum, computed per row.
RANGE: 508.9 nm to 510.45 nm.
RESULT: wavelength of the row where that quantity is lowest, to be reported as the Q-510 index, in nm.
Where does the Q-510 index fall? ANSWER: 509.101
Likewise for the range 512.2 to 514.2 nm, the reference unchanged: 514.048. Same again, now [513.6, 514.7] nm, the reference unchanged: 514.048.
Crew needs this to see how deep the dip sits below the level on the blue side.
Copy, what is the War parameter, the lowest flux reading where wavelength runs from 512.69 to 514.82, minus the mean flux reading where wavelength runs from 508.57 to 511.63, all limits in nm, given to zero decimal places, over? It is -38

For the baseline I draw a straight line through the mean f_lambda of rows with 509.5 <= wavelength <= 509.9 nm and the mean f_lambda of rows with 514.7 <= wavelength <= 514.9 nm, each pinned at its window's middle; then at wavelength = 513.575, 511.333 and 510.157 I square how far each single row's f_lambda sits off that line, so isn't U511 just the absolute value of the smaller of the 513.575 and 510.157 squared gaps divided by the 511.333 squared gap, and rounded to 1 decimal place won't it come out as 0.0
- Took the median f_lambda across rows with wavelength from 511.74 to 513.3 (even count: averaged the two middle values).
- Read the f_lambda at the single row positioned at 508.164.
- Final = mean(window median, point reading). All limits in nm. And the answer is 137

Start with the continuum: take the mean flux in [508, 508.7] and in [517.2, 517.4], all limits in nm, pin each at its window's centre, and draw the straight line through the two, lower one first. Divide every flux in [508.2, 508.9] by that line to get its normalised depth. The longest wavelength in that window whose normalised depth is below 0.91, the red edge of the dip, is 508.281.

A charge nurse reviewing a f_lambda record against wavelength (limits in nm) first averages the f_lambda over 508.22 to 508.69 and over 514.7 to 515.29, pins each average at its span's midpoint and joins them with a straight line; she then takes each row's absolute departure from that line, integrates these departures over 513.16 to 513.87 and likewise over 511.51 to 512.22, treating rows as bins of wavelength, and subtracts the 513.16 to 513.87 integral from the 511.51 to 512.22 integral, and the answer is 16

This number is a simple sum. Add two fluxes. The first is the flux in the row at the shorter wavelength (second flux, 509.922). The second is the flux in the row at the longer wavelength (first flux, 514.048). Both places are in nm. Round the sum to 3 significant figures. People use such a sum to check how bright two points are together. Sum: 220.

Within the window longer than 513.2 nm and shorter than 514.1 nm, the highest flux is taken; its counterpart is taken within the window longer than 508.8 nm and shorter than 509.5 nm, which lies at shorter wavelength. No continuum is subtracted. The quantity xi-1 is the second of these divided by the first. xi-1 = 1.23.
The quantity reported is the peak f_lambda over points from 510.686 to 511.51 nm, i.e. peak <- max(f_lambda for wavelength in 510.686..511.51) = 141.2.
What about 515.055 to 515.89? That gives 170.7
